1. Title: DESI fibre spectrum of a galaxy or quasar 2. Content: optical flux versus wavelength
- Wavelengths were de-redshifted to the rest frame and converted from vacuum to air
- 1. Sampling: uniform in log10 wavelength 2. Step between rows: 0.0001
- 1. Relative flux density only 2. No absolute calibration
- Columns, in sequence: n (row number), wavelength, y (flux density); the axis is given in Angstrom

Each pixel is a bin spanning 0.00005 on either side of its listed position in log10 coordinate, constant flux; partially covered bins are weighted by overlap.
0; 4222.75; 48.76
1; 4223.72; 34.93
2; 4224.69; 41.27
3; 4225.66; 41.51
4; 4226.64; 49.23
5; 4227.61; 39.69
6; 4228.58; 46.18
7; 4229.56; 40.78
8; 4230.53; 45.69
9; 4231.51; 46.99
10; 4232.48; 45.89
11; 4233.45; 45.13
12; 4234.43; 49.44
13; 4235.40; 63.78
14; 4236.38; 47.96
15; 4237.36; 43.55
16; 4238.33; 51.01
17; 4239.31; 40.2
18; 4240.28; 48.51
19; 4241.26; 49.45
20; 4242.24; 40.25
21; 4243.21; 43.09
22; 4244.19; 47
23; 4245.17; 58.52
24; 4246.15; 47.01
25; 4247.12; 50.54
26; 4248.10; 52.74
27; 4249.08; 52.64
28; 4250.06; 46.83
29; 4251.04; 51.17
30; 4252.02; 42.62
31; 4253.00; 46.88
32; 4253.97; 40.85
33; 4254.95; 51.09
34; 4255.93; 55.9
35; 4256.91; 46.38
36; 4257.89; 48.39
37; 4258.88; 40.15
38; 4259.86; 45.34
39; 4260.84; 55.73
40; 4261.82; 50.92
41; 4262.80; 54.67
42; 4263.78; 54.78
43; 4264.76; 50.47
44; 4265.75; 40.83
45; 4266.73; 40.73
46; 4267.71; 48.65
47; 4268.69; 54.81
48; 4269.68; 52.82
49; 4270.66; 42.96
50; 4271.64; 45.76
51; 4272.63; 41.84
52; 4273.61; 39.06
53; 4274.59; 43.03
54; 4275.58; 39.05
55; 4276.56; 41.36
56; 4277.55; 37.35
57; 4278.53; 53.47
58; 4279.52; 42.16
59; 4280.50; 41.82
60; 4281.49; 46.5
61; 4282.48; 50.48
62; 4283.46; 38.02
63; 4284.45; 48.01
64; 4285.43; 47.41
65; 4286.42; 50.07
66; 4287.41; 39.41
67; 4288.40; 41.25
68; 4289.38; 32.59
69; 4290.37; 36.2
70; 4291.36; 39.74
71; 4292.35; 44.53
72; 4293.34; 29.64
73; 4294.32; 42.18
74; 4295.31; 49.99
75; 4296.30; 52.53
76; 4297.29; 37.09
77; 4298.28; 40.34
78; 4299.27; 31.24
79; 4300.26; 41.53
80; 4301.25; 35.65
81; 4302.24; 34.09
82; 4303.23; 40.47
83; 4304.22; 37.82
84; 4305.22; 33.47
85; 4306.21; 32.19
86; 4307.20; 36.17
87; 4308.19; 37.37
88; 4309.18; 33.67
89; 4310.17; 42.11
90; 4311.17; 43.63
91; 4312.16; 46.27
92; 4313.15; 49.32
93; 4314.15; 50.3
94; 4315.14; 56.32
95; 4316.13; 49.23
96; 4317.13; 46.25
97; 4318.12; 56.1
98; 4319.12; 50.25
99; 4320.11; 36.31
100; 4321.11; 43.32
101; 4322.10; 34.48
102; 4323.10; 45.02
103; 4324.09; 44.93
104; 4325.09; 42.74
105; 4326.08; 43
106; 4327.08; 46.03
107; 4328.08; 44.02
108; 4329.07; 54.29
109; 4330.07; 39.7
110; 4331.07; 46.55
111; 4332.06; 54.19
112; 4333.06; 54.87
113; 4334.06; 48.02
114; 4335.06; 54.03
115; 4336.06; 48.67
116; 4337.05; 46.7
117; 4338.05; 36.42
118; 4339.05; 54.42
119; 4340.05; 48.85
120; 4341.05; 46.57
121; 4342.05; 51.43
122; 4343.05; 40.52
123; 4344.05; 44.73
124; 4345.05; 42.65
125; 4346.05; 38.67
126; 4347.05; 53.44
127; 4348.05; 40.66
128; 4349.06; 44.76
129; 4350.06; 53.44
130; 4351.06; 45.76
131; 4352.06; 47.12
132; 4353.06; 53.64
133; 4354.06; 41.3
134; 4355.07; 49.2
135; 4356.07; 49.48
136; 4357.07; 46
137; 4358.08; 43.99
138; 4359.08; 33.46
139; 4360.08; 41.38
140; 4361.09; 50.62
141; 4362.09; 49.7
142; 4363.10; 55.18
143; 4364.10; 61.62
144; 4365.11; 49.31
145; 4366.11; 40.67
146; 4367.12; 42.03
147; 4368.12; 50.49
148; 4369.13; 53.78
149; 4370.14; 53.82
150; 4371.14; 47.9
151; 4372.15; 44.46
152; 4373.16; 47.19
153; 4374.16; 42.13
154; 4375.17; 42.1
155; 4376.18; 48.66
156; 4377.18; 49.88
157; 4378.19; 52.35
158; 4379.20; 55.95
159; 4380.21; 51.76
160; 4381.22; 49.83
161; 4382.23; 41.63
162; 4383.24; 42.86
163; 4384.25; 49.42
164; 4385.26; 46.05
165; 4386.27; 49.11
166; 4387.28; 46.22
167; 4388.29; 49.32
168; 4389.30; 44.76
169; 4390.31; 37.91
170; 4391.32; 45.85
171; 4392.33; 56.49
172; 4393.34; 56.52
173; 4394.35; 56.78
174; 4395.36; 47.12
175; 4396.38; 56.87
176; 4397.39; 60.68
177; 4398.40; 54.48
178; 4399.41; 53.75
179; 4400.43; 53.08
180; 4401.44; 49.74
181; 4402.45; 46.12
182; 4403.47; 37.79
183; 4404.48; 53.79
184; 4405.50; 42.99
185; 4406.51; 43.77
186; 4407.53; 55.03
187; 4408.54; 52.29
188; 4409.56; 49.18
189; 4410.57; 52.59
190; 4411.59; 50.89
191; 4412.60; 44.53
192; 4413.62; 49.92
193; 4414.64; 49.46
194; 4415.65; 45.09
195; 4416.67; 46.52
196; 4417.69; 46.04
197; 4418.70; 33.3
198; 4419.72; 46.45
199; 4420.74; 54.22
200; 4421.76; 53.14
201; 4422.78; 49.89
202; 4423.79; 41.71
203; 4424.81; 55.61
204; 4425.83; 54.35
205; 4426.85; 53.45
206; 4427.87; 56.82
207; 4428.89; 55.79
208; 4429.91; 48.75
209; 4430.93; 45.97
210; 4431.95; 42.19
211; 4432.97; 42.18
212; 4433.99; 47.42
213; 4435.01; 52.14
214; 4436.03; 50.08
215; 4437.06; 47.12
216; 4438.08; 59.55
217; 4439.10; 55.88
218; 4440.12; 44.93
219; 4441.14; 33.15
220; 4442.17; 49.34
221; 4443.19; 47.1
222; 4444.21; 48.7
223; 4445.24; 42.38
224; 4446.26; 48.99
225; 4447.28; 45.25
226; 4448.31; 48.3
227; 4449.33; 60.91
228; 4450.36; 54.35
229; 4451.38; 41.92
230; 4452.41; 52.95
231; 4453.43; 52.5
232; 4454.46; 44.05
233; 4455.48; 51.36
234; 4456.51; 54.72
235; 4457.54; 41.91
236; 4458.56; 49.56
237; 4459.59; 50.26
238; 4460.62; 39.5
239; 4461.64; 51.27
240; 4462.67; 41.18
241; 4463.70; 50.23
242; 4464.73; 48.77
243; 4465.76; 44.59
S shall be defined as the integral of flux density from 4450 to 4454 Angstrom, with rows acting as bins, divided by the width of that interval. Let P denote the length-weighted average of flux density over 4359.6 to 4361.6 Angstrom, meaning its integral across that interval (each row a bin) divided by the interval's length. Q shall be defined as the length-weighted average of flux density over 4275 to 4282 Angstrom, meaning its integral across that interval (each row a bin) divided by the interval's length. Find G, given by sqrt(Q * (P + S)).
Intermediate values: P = 46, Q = 43.1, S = 50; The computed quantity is 64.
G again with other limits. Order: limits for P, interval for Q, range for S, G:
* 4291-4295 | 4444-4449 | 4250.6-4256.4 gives 64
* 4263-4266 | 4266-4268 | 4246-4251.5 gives 66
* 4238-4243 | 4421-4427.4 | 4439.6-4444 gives 68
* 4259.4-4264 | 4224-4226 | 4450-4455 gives 64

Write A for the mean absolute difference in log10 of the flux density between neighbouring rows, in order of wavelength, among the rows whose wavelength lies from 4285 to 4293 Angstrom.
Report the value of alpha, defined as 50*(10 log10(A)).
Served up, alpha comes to -630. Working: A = 0.055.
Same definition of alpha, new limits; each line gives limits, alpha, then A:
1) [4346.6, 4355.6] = -576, 0.070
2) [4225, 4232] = -618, 0.058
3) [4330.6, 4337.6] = -696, 0.041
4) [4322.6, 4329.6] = -780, 0.028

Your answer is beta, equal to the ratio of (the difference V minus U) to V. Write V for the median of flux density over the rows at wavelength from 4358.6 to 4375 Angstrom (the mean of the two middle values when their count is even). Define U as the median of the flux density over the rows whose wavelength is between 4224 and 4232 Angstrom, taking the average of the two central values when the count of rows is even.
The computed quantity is 0.103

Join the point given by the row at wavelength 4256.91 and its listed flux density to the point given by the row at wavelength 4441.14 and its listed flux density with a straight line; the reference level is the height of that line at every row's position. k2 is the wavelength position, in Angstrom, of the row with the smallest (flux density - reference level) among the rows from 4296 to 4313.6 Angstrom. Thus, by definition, 4299.27 Angstrom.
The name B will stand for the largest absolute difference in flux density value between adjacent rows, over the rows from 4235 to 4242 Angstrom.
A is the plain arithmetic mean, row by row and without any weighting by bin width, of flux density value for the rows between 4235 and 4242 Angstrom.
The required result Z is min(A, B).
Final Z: 16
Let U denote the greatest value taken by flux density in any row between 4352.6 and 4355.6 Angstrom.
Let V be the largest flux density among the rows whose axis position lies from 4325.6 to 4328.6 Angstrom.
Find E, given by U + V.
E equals 100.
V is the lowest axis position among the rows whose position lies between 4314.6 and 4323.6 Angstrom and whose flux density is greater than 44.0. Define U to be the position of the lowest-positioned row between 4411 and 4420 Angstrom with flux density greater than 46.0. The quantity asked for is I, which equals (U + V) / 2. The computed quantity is 4363.4 Angstrom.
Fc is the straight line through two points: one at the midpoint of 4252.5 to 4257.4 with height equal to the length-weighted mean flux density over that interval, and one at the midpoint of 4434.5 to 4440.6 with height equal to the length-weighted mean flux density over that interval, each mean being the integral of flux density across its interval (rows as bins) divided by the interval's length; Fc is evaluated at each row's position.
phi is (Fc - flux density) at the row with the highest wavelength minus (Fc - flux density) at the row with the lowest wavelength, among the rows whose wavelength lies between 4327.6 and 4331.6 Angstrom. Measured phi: -2.5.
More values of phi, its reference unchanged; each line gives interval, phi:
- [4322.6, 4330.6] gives 5.4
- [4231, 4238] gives 3.5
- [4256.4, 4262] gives -4.4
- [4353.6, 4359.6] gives 7.9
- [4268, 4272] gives 9.1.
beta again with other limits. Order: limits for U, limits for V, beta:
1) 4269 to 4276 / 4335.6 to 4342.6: 0.117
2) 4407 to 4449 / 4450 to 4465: 0.025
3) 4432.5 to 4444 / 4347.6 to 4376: -0.006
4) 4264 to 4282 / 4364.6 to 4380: 0.125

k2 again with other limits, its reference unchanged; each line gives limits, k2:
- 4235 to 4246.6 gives 4239.31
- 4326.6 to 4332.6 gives 4330.07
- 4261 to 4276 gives 4273.61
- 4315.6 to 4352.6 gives 4322.10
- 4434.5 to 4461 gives 4441.14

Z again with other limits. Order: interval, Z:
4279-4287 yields 12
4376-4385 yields 8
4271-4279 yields 16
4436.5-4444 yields 16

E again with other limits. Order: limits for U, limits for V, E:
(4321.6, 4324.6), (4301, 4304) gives 85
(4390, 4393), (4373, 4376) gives 104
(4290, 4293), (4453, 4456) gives 97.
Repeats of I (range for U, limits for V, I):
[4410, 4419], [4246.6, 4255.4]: 4328.8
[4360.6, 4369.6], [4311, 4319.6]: 4336.6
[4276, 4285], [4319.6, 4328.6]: 4300.8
